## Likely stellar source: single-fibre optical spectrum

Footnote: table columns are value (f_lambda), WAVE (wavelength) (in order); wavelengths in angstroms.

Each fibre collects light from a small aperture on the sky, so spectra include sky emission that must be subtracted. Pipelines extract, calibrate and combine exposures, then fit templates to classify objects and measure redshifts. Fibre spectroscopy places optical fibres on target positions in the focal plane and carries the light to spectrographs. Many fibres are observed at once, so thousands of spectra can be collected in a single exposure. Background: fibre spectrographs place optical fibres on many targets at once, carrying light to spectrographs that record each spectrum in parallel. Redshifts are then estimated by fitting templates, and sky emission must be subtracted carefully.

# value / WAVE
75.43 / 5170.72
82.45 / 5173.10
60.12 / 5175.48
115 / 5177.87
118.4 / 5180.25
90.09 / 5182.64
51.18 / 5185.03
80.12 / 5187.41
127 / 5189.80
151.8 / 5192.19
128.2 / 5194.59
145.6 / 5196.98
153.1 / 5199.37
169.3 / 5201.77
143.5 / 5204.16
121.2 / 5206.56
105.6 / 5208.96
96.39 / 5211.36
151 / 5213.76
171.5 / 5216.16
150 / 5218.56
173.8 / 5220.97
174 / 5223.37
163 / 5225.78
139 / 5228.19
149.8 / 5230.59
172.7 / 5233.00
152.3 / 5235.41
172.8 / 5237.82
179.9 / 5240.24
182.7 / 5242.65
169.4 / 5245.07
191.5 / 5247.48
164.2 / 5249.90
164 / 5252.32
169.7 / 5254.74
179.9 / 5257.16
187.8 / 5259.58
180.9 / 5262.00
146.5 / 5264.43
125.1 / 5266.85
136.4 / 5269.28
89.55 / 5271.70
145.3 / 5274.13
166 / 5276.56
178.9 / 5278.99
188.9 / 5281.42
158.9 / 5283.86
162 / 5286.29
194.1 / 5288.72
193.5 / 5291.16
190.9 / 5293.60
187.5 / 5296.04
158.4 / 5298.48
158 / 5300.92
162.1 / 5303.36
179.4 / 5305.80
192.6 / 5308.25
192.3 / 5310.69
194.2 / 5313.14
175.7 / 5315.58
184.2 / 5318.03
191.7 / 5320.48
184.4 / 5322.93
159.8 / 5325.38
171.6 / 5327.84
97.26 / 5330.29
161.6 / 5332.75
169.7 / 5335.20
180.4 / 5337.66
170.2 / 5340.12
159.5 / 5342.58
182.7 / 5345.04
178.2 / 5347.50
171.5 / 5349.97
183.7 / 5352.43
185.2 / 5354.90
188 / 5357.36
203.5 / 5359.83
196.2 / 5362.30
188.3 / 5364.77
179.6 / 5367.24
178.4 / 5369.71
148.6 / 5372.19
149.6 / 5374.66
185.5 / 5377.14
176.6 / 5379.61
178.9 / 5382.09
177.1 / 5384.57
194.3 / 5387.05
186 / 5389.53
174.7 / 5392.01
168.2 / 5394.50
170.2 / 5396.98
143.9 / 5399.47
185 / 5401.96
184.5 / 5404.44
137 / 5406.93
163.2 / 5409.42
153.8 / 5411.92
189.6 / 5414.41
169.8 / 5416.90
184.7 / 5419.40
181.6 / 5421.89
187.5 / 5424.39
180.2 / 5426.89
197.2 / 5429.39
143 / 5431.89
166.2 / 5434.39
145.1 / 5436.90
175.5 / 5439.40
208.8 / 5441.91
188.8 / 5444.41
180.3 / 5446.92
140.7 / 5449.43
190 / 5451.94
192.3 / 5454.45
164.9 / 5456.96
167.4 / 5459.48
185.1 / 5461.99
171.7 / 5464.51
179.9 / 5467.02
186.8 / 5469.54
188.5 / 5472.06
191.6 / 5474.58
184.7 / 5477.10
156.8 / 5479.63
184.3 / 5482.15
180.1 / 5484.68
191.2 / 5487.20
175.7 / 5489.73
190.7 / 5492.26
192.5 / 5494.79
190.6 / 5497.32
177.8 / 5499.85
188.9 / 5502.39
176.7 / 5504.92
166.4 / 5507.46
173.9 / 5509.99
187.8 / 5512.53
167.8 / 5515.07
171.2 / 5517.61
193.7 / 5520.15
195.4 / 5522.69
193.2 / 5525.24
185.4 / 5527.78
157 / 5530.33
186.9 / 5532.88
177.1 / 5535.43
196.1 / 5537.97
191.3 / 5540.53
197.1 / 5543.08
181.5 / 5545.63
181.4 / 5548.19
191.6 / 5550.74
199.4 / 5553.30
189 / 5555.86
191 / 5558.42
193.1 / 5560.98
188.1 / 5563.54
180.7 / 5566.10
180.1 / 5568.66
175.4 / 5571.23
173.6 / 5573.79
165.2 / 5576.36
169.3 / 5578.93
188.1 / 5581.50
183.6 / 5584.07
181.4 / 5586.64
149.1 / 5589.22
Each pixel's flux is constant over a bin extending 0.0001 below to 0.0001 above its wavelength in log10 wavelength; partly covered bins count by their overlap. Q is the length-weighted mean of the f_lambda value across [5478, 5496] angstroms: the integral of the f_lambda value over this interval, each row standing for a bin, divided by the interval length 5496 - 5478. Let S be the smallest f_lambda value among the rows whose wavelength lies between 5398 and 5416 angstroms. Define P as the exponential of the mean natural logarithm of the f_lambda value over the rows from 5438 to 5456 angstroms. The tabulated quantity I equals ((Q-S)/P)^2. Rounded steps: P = 181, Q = 182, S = 137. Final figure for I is 0.061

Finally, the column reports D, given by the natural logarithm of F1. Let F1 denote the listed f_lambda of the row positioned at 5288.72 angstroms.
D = 5.27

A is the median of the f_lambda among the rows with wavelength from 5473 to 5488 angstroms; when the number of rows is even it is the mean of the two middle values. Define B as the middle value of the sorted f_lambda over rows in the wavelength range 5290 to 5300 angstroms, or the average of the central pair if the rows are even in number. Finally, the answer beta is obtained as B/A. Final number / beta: 1.03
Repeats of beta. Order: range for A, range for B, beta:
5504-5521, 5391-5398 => 0.98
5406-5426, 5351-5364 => 1.07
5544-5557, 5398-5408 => 0.87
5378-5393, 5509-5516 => 0.98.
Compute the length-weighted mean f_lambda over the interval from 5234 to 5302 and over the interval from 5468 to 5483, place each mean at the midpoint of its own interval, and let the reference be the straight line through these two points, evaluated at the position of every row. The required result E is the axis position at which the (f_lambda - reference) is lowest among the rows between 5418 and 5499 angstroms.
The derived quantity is 5449.43 angstroms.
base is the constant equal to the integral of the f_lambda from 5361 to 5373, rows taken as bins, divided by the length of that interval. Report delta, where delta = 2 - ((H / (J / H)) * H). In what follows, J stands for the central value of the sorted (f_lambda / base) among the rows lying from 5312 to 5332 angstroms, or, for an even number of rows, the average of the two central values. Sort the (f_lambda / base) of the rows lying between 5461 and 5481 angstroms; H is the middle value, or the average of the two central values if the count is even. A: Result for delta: 0.91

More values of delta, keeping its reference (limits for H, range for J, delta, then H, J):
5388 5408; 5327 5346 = 1.06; 0.96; 0.95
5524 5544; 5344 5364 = 0.86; 1.05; 1.03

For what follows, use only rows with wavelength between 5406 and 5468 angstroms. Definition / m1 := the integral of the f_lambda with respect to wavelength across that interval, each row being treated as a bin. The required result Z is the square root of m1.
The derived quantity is 104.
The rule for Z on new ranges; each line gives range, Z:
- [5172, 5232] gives 88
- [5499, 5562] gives 108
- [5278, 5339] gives 103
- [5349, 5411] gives 104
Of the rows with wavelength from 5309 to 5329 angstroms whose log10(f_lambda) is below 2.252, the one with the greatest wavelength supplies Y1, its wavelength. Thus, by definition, 5327.84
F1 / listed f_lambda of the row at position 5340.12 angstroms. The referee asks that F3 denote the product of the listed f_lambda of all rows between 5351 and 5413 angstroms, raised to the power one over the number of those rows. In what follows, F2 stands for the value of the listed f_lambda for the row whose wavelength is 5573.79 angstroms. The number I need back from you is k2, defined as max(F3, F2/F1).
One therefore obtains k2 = 174.3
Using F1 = 170.2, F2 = 173.6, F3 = 174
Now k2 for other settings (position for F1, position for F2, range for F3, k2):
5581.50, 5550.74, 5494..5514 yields 181.6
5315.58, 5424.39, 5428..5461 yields 172.6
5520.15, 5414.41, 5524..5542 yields 183.4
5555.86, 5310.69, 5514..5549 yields 183.6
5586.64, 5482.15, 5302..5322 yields 183.7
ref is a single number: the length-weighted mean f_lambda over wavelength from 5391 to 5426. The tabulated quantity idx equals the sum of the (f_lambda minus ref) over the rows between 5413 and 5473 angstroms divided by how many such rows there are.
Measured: 7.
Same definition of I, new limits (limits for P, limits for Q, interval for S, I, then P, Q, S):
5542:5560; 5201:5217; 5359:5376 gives 0.005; 190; 135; 148.6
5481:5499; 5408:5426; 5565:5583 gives 0.003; 186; 175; 165.2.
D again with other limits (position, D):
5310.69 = 5.26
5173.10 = 4.41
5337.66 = 5.20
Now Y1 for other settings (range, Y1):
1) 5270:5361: 5349.97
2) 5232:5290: 5286.29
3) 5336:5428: 5416.90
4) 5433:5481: 5479.63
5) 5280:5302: 5300.92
